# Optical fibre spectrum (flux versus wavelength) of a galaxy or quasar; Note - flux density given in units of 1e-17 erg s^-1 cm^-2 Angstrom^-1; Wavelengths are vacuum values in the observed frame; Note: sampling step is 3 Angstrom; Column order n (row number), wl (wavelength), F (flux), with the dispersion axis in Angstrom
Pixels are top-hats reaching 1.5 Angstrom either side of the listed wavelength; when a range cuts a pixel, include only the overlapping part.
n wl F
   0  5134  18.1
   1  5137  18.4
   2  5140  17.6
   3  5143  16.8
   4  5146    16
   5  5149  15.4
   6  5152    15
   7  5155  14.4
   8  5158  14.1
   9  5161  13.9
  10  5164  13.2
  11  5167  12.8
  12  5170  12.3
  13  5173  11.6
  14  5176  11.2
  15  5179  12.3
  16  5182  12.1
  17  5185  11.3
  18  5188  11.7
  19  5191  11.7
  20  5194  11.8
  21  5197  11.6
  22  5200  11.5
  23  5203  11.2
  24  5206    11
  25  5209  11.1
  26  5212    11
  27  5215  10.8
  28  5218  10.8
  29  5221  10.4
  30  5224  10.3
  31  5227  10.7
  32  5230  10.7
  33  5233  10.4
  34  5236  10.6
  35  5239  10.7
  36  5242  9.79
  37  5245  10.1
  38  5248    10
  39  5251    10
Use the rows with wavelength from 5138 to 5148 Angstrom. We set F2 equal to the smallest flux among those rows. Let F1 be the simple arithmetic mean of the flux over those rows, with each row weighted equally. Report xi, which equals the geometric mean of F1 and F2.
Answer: 16.4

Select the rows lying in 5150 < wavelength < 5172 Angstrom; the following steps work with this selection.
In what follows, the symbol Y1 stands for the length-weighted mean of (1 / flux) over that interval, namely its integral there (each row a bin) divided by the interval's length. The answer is 0.074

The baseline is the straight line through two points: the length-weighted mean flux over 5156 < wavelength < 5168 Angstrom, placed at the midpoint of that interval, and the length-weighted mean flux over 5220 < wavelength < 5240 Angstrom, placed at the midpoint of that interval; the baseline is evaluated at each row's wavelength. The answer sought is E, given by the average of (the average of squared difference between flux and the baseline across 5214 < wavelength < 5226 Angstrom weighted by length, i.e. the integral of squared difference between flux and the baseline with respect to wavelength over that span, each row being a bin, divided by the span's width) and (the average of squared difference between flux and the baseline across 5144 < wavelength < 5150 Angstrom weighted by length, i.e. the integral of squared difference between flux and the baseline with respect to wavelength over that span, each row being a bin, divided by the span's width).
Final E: 1.40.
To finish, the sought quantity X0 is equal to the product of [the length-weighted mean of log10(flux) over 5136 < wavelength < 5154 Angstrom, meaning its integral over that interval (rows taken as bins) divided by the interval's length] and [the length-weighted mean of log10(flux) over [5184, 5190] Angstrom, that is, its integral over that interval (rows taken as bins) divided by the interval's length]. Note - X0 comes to 1.29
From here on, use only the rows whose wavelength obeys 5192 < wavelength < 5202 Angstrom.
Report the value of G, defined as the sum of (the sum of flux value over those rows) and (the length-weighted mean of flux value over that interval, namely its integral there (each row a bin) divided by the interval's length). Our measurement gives 47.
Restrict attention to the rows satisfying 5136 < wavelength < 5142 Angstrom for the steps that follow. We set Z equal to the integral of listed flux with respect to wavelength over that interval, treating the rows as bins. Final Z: 107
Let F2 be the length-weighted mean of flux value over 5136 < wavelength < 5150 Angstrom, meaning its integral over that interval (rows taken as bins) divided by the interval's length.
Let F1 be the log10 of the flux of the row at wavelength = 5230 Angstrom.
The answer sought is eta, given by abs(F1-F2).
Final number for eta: 15.8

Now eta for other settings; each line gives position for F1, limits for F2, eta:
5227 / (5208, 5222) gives 9.8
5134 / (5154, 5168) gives 12.4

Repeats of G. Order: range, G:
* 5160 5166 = 41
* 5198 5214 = 67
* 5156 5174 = 91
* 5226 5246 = 83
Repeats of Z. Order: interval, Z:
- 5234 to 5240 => 64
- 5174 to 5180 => 70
